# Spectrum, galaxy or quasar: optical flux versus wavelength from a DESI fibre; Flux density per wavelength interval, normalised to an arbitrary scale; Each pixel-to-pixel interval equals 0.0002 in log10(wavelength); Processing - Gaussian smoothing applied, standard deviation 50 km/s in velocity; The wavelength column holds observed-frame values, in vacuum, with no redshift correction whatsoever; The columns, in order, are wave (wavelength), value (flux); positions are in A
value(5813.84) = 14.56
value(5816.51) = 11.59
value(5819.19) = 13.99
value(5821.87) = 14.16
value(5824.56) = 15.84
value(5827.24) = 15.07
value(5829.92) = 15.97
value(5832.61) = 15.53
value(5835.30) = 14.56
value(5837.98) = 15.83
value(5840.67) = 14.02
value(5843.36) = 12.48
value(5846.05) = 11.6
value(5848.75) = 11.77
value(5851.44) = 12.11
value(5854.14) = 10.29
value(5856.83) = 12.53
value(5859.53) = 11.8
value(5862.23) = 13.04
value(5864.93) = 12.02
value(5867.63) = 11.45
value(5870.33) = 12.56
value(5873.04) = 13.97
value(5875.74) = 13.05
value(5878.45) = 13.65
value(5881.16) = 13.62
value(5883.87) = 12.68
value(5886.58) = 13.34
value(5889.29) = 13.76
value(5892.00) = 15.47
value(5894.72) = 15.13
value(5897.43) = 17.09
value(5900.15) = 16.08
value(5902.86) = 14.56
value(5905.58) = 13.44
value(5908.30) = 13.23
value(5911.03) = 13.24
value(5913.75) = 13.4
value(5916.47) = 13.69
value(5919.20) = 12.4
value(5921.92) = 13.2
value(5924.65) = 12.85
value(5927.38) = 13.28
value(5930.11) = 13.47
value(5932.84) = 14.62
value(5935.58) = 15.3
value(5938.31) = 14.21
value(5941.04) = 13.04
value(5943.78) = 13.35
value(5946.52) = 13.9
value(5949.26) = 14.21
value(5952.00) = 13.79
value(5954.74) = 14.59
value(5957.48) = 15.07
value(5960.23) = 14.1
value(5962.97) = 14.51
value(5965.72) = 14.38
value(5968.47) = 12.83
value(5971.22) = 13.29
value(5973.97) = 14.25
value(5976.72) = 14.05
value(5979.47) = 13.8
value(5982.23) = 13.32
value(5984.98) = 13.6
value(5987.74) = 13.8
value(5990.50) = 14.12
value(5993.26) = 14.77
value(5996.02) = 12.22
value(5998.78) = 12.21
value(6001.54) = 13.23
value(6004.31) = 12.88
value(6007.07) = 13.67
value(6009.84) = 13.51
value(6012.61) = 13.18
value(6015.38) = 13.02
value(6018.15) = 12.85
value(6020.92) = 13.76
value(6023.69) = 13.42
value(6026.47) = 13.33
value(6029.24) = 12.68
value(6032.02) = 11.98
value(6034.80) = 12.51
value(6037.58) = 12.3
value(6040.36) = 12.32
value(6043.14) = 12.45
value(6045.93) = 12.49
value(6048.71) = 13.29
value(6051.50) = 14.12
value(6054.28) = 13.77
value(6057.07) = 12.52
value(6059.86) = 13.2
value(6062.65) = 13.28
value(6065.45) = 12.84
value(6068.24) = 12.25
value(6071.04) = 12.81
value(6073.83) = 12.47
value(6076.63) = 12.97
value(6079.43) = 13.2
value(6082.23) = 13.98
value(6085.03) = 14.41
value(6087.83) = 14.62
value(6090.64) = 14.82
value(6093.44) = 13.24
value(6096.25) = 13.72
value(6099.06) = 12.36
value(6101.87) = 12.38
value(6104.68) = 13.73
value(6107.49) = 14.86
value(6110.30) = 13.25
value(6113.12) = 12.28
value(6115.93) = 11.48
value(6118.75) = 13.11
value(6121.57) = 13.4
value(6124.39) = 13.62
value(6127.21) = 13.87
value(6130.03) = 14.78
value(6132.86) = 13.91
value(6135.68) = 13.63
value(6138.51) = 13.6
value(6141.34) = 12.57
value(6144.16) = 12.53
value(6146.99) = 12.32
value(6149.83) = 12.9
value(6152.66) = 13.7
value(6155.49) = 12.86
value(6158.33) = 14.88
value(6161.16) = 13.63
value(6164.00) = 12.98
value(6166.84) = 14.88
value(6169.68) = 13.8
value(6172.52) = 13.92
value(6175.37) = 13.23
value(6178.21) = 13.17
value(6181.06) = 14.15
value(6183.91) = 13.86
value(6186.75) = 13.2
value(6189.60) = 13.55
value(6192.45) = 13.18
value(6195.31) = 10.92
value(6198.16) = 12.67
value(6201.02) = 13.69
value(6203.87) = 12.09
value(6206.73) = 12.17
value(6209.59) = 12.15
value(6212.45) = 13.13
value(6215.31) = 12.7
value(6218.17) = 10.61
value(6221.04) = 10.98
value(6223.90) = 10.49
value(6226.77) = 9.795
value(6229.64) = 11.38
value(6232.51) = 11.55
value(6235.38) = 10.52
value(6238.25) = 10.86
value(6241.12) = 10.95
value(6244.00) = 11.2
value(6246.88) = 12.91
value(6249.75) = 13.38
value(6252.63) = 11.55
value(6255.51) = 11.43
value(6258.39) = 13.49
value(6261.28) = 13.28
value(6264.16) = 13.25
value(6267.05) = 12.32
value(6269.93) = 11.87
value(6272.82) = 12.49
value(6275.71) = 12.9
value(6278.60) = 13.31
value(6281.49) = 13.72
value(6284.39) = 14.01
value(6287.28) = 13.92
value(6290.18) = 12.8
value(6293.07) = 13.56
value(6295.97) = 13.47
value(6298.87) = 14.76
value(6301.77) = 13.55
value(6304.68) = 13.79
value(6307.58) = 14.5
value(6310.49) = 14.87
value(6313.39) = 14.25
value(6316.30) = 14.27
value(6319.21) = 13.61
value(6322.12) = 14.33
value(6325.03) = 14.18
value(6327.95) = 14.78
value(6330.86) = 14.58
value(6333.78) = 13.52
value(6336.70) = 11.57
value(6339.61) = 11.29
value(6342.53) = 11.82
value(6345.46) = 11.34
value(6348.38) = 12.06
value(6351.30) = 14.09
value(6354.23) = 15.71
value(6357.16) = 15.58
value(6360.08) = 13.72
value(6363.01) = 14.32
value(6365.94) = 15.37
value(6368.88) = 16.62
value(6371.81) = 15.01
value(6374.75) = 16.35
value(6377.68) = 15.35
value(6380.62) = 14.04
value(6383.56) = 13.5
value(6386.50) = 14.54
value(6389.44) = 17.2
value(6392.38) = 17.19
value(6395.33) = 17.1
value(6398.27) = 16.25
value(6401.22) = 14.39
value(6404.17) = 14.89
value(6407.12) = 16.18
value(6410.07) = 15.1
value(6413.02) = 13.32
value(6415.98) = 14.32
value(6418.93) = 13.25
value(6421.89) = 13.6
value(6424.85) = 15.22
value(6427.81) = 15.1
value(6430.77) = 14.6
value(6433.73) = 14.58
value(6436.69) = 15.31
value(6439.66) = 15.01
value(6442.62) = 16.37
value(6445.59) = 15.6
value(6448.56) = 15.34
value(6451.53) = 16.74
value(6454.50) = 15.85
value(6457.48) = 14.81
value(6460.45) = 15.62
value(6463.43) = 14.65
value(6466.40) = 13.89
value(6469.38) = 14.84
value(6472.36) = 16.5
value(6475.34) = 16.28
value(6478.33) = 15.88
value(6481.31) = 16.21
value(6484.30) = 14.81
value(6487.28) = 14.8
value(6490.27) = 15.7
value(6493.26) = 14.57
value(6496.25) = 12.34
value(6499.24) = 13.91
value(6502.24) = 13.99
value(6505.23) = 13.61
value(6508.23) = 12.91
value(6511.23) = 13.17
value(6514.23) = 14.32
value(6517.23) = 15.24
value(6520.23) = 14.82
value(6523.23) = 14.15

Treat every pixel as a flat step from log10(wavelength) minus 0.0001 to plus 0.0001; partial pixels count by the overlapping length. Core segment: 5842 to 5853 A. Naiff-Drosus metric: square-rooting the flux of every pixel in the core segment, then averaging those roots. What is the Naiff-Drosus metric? 3.46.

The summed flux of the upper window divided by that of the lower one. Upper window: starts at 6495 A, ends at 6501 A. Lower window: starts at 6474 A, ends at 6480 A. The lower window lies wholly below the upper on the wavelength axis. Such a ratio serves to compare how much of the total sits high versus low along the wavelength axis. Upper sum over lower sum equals 0.82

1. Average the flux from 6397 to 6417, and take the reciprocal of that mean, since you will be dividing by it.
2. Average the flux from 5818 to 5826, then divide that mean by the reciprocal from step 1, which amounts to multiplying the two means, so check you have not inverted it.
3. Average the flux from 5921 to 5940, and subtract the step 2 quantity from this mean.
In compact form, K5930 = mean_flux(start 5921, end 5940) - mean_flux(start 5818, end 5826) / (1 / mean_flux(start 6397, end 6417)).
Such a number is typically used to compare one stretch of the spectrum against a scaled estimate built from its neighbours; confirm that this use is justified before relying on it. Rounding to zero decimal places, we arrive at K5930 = -205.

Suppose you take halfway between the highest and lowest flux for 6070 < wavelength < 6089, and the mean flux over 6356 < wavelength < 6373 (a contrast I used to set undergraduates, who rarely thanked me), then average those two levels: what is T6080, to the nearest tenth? 14.3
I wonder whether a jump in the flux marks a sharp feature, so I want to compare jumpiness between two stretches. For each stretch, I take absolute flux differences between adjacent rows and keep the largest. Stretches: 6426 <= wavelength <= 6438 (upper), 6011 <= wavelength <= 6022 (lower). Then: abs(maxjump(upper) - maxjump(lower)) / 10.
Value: 0.018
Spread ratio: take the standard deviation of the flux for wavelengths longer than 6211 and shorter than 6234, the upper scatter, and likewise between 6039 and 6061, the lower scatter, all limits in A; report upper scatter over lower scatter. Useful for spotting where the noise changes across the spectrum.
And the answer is 1.66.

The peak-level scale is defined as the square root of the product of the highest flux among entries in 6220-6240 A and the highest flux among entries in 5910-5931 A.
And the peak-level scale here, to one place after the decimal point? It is 12.6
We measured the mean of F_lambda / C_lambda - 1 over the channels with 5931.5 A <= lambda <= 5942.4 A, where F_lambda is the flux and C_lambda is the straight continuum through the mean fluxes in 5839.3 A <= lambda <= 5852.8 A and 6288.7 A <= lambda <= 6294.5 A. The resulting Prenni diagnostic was 0.14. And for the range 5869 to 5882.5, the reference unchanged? 0.07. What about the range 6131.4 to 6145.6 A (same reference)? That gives 0.03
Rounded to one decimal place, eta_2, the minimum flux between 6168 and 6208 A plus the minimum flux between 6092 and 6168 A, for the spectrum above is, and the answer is 22.4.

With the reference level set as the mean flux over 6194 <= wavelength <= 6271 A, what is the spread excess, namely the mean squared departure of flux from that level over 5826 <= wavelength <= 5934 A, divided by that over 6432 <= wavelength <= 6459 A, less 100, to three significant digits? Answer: -99.6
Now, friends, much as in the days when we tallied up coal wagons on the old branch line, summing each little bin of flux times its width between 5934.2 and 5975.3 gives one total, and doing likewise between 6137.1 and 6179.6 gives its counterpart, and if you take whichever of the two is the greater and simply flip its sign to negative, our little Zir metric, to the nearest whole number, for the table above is -578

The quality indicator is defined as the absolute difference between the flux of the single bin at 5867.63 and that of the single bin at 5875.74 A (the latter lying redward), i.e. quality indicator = 1.6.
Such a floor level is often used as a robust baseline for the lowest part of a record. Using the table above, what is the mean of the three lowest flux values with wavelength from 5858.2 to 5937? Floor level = 11.8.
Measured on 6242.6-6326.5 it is 11.4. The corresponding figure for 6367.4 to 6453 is 13.4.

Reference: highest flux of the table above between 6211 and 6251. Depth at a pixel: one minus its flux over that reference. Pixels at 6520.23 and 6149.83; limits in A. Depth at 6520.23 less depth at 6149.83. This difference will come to -0.14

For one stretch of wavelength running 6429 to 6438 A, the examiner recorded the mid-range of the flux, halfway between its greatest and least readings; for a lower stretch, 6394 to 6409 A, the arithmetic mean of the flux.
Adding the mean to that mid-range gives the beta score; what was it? 30.7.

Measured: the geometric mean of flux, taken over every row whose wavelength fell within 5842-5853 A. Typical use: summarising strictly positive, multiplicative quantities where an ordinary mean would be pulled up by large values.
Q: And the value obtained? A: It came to 12.0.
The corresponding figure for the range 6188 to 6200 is 12.5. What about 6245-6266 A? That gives 12.7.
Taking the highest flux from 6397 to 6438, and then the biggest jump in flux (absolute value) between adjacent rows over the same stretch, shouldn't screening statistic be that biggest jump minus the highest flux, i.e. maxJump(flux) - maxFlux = -14.4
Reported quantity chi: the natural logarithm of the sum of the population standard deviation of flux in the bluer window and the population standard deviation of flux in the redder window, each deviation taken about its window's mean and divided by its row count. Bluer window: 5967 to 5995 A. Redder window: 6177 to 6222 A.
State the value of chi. 0.45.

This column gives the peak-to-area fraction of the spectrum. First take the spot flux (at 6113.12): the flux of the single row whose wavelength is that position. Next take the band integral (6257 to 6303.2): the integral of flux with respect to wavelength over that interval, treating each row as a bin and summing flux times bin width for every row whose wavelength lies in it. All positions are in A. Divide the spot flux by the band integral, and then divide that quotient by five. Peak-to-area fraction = 0.0040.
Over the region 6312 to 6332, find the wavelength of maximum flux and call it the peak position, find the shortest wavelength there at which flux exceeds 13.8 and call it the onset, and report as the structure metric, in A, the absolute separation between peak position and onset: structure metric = 14.6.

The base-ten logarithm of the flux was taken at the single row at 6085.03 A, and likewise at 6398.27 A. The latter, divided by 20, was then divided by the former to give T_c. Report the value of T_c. 0.0523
